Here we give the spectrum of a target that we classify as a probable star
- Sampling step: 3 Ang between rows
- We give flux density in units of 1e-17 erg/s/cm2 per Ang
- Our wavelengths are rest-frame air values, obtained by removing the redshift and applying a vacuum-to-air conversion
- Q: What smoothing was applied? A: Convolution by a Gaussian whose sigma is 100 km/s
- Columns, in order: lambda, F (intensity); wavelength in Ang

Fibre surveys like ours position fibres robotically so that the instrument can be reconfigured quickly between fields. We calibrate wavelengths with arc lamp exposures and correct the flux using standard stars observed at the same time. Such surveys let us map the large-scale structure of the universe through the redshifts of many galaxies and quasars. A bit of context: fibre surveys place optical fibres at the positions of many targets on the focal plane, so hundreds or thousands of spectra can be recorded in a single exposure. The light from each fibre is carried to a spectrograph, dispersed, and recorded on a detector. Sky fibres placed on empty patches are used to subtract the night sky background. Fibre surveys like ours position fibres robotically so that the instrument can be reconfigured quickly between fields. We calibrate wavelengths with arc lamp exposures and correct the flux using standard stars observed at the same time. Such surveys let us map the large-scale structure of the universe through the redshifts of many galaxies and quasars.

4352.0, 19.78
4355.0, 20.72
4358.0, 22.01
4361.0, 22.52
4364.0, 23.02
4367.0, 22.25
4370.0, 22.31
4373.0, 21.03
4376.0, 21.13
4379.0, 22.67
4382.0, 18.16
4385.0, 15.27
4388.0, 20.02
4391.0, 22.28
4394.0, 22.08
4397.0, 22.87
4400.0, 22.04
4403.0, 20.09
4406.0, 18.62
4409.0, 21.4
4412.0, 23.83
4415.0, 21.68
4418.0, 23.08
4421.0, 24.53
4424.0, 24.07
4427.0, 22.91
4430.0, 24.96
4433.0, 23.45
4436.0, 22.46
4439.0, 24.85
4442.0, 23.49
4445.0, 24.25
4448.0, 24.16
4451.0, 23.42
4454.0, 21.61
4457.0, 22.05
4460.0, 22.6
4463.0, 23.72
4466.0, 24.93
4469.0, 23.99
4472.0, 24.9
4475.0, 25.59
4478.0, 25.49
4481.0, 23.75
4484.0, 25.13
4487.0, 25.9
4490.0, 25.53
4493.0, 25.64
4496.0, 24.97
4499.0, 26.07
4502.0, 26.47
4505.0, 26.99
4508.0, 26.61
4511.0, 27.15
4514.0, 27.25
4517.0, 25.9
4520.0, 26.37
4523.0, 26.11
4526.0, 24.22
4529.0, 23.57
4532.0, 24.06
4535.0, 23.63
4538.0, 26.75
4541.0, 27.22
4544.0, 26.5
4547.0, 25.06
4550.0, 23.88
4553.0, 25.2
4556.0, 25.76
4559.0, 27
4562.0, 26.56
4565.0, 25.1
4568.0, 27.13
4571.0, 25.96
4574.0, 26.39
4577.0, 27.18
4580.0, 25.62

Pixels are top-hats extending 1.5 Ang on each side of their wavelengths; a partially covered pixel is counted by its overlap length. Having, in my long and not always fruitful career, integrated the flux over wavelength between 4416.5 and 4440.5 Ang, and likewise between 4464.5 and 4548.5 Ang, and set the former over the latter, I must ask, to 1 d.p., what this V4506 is 0.3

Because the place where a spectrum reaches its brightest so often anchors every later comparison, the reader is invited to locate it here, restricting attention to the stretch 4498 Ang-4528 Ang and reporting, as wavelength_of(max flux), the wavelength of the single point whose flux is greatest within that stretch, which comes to 4514.0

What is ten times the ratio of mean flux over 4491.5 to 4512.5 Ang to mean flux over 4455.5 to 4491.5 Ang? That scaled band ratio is 10.7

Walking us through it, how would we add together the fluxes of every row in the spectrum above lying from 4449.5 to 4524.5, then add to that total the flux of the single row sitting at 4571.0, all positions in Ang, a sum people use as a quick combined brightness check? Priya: 654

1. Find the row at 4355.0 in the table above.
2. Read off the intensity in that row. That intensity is 20.72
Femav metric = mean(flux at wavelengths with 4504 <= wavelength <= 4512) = 26.9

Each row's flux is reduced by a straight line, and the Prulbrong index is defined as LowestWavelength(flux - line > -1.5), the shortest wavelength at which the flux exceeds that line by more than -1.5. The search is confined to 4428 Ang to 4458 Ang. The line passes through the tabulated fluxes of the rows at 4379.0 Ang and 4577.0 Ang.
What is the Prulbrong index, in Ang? 4430.0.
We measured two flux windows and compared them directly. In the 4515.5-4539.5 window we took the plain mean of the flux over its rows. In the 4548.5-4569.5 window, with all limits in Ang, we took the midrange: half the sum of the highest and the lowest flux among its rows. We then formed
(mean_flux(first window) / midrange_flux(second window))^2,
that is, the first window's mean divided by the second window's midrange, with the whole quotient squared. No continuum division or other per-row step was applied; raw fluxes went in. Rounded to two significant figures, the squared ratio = 0.97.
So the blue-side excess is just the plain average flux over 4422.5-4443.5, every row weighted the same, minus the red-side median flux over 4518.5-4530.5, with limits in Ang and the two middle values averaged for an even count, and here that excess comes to -1.4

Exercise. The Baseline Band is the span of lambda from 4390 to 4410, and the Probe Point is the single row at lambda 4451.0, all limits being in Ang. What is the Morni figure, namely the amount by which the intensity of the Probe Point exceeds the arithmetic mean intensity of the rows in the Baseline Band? 2.1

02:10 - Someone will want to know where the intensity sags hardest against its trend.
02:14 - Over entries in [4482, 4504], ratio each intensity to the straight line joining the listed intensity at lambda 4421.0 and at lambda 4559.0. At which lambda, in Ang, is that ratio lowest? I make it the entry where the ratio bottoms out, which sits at 4496.0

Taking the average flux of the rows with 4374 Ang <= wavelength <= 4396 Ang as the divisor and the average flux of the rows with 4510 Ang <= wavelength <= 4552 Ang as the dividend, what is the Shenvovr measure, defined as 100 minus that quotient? 98.7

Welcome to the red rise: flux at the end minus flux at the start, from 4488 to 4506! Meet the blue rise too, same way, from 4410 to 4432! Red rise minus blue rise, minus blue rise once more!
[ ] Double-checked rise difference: -1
